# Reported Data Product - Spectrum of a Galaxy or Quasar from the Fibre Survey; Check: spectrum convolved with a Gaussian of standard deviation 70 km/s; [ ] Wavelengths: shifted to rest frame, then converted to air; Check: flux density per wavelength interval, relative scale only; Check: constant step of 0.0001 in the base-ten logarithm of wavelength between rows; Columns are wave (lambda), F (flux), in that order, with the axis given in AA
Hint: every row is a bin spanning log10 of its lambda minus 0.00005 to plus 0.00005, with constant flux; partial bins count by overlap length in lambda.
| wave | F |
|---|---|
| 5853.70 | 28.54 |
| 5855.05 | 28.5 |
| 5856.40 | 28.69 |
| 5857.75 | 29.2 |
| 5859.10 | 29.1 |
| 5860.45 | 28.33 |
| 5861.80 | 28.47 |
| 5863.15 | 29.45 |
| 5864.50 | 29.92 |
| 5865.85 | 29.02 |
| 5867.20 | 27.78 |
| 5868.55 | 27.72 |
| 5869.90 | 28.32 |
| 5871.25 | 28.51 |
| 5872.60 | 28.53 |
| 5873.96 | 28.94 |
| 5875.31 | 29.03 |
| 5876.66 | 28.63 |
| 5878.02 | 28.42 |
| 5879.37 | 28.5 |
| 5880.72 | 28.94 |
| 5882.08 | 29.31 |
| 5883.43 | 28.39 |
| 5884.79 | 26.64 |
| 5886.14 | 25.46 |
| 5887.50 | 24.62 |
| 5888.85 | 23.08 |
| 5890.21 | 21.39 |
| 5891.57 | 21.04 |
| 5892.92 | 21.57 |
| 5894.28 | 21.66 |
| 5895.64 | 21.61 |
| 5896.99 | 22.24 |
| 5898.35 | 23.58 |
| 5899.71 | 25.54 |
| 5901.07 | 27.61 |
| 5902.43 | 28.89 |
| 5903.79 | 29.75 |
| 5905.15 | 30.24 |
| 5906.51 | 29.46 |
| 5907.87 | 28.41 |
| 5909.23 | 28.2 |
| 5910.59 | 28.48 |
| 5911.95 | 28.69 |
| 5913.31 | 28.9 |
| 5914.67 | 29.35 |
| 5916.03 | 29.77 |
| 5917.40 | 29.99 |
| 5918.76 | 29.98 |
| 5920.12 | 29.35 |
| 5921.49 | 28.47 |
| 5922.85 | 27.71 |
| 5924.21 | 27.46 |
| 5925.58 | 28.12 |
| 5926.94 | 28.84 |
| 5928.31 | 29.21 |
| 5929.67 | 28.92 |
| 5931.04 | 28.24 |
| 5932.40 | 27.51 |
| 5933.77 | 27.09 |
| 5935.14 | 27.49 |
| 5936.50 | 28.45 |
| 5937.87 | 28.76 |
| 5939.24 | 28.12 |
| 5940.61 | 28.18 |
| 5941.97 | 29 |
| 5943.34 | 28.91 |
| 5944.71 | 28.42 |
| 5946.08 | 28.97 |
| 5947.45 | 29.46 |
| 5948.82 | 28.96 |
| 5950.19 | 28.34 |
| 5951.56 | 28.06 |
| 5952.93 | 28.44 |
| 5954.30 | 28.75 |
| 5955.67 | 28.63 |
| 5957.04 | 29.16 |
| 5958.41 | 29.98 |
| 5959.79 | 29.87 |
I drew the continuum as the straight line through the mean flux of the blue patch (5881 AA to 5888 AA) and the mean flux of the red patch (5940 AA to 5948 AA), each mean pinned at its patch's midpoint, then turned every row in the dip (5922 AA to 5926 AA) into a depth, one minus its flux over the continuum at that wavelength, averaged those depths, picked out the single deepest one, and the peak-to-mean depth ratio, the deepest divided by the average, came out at 1.7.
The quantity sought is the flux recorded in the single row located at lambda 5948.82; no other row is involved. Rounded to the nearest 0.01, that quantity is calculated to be 28.96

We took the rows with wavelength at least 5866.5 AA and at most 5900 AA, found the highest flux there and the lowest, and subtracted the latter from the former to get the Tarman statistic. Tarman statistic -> 8.3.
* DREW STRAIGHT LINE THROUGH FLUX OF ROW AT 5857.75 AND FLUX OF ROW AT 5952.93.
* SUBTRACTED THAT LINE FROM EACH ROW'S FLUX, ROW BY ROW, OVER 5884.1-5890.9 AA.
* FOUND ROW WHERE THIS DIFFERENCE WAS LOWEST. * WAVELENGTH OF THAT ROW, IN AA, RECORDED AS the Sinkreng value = 5890.21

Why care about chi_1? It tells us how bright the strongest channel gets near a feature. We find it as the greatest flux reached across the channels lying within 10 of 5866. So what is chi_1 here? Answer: 29.92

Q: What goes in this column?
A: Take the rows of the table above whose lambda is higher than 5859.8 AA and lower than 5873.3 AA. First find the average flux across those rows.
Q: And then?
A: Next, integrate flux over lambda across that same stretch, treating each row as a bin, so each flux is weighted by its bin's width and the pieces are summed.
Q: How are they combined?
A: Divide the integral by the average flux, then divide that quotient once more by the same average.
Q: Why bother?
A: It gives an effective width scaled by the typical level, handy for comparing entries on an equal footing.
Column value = 0.472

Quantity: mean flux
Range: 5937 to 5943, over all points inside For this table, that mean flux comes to 28.5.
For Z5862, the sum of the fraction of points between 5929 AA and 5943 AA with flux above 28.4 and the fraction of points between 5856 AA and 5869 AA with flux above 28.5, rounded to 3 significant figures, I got 1.00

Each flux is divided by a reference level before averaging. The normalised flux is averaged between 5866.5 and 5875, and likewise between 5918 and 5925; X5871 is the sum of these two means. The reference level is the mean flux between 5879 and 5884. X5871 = 1.98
